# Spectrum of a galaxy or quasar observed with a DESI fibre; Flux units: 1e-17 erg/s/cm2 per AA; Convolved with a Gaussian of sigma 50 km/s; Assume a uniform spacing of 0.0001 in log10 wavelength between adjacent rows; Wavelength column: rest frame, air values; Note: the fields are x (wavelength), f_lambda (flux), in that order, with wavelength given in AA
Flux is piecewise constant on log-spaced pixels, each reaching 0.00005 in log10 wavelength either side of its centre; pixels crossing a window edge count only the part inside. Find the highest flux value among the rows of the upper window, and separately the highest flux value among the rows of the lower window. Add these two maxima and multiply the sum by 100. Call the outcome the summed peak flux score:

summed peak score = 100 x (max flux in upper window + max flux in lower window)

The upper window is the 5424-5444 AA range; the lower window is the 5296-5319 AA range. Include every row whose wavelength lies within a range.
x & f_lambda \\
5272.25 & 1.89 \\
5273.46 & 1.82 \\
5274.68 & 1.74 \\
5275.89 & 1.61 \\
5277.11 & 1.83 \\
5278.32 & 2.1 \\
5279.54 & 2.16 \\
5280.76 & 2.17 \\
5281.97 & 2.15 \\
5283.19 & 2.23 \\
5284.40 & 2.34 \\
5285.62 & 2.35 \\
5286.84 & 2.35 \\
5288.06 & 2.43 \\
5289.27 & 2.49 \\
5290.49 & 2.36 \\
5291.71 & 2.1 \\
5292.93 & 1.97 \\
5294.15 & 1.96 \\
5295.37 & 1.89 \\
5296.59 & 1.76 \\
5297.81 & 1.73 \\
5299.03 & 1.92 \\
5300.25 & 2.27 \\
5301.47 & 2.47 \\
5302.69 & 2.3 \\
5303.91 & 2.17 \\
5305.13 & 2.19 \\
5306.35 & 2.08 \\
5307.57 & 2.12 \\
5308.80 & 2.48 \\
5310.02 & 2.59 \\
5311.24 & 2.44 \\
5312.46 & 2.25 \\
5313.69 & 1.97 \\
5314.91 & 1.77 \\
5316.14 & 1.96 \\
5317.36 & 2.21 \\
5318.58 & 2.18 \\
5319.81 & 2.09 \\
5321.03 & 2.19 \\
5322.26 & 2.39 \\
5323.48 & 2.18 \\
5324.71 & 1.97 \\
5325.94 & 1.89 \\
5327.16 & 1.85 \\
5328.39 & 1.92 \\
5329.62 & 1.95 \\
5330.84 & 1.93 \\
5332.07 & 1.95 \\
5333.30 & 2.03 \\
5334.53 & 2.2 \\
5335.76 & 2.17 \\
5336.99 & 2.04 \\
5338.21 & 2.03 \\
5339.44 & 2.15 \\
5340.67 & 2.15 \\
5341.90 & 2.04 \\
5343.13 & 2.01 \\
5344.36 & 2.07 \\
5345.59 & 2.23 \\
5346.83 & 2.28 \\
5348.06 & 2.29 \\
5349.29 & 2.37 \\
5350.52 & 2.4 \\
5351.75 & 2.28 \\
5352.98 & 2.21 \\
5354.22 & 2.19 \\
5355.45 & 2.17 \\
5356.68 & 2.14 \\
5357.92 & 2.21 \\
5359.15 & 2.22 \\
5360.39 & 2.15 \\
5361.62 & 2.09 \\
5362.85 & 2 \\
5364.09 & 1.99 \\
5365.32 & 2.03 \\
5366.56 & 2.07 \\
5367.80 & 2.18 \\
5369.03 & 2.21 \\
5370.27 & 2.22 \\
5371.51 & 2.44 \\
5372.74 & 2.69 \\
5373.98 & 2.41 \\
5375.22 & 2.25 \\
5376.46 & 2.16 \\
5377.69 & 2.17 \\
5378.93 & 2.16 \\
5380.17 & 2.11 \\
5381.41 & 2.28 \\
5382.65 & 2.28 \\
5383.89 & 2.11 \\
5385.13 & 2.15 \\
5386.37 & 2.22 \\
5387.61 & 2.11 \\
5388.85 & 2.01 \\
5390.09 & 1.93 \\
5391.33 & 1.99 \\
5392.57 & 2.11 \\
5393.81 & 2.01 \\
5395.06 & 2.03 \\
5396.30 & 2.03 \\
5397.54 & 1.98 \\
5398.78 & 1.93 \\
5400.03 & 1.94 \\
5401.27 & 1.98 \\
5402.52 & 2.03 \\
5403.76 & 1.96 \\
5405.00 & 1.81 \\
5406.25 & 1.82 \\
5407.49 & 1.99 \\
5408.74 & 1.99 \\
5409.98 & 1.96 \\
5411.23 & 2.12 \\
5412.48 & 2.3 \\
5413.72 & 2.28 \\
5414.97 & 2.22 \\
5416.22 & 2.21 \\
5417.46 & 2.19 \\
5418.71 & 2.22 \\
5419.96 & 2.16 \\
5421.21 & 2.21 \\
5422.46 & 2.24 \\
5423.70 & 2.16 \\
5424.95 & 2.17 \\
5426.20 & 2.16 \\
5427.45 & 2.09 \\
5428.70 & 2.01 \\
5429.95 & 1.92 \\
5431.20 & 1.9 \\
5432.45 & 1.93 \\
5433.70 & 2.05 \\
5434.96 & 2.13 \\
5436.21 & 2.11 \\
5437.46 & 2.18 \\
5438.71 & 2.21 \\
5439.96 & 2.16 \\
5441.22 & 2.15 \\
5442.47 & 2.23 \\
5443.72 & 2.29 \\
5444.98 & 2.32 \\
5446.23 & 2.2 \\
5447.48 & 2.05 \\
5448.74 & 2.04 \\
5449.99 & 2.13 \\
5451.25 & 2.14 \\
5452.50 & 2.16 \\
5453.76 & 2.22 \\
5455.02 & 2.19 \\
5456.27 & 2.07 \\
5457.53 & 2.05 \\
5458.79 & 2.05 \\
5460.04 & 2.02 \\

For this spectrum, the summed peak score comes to 488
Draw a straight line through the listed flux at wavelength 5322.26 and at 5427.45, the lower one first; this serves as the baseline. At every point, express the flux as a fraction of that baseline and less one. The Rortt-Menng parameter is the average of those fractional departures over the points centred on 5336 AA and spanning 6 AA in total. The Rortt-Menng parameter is -0.11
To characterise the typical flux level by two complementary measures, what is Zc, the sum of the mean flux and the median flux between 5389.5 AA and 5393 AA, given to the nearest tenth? 4.0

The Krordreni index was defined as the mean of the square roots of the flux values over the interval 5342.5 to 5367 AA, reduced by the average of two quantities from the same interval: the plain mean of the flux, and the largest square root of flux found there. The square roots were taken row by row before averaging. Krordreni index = -0.39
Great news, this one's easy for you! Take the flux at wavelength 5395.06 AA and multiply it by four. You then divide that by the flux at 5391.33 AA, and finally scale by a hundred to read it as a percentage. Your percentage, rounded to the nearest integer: 408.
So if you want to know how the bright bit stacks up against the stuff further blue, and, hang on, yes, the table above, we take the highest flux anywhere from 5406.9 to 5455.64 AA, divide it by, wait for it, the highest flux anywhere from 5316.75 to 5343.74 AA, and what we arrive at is 0.97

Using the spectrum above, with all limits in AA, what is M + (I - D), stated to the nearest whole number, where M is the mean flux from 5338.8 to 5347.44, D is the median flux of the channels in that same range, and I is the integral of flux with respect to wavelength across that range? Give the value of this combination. 18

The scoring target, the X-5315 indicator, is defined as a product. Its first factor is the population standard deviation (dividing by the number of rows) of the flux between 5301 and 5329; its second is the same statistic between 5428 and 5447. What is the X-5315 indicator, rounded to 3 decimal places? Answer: 0.027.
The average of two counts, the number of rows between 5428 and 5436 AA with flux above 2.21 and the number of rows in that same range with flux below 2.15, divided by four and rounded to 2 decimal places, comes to 0.75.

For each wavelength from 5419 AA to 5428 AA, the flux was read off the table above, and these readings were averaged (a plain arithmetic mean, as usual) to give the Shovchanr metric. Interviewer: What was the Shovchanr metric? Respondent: 2.17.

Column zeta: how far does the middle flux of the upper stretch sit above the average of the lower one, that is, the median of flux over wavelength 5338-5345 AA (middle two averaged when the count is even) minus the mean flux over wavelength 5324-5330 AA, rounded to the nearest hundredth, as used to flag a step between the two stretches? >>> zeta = 0.14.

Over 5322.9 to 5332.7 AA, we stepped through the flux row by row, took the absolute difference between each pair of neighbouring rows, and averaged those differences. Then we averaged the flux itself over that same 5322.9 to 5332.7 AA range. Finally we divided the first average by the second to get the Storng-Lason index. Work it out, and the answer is 0.034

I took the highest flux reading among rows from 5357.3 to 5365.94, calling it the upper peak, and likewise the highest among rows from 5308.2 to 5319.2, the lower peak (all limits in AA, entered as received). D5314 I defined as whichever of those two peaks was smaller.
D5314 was 2.22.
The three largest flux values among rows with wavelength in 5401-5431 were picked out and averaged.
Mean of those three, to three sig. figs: 2.27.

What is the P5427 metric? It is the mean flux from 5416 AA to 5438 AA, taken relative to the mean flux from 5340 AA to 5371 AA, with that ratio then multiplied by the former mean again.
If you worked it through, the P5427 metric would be 2.06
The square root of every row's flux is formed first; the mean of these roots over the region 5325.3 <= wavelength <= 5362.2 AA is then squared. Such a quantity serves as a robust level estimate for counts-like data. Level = 2.12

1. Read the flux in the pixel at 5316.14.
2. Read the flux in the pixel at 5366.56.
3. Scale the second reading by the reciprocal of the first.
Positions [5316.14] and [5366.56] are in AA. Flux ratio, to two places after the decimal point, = 1.06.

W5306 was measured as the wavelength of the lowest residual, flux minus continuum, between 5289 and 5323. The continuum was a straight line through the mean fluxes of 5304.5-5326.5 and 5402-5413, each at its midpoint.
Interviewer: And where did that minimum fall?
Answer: 5297.81 AA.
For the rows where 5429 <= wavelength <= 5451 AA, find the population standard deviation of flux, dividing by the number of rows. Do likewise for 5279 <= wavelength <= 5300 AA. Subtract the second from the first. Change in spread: -0.11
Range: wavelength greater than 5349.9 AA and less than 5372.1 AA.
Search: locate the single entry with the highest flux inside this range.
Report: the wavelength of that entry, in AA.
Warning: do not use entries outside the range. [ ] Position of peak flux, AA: 5371.51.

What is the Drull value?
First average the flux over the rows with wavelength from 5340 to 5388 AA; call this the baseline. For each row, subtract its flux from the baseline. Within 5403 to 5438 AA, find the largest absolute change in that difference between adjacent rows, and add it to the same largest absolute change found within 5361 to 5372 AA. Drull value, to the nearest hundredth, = 0.40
